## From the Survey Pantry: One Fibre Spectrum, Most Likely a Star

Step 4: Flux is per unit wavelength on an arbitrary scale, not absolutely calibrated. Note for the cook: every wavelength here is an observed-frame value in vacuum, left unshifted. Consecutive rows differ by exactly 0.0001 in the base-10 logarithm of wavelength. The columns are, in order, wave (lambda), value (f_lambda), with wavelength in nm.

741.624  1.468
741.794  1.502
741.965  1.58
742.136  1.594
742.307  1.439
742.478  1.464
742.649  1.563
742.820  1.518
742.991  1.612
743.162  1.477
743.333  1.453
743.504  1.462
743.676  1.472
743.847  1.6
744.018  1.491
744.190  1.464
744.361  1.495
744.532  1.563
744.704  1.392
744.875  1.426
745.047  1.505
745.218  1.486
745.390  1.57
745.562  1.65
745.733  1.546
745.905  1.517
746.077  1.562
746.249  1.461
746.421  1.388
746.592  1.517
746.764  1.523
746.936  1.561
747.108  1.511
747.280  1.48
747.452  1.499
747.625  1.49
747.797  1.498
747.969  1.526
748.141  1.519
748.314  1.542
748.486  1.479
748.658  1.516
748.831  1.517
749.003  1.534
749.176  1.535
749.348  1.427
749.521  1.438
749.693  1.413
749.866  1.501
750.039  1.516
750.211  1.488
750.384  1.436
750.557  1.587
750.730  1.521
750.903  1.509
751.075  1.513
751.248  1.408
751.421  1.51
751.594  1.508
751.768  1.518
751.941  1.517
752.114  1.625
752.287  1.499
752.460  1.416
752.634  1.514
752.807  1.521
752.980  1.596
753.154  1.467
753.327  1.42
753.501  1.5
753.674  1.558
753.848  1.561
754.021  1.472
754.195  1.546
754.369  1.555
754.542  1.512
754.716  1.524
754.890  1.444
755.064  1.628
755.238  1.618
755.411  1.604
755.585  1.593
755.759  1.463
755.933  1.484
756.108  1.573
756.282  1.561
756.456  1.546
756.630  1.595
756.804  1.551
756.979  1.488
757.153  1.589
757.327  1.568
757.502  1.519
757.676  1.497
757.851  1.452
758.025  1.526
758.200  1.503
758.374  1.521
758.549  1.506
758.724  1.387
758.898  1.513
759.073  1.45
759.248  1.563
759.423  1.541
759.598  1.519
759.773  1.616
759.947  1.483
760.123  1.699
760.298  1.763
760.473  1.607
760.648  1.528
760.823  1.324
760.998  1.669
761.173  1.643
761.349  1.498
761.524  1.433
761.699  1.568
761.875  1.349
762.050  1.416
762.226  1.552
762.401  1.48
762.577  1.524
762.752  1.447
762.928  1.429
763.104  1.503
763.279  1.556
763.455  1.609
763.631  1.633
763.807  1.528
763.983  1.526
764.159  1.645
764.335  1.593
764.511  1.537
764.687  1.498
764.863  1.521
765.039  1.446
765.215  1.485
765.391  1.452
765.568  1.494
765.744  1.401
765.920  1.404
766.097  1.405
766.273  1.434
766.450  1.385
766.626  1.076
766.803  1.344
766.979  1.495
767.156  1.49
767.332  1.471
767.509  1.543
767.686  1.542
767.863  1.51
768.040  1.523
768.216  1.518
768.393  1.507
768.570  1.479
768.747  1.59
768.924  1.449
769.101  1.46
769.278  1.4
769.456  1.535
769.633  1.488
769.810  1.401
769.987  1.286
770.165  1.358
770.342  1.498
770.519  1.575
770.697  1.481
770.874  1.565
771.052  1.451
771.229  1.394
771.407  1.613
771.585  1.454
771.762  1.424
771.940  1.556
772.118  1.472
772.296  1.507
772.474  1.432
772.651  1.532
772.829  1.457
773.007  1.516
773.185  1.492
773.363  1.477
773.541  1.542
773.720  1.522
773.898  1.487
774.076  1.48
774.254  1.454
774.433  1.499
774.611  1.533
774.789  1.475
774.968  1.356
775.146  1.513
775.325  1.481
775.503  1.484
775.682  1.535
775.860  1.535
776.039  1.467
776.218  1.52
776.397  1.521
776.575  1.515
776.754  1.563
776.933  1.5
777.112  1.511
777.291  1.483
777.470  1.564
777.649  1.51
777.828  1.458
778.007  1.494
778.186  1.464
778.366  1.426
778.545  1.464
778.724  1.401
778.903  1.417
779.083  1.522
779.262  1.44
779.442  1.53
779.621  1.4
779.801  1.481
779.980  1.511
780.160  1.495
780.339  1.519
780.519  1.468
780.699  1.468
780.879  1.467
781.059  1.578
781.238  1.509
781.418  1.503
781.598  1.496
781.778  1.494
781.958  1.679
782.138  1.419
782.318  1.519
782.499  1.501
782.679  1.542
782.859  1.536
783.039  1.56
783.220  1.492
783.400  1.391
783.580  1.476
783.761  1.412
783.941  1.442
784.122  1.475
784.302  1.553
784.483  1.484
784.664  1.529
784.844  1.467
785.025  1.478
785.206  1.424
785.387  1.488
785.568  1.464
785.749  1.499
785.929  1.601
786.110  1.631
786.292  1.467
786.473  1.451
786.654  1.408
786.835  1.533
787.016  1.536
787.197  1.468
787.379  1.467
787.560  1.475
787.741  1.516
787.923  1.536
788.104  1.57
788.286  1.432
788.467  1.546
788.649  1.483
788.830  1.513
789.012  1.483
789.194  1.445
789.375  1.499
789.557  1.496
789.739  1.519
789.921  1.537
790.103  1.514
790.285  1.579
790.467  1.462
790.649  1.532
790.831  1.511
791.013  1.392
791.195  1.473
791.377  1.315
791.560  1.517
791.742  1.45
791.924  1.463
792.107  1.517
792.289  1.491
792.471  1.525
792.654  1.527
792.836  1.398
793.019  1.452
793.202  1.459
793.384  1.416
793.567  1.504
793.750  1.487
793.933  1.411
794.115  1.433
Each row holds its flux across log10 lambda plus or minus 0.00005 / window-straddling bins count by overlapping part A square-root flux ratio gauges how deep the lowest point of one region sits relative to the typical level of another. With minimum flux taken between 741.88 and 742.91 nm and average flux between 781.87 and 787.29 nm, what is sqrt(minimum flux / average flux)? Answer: 0.98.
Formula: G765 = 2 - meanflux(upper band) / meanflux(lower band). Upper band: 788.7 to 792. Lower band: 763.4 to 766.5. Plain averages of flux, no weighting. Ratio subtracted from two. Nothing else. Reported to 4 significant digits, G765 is 1.011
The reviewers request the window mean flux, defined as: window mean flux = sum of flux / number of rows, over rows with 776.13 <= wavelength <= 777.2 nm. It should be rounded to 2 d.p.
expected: 1.52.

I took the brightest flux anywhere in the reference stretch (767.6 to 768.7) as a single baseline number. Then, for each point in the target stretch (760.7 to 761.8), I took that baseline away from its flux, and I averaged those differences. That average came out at -0.02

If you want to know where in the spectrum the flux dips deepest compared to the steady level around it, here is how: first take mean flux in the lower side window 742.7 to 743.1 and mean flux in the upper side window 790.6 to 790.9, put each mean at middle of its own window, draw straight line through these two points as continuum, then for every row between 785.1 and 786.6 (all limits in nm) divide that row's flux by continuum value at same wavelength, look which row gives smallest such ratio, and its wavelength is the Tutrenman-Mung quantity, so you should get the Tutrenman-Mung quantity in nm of 785.206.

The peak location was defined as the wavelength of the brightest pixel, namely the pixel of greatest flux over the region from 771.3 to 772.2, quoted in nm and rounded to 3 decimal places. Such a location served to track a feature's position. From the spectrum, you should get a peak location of 771.407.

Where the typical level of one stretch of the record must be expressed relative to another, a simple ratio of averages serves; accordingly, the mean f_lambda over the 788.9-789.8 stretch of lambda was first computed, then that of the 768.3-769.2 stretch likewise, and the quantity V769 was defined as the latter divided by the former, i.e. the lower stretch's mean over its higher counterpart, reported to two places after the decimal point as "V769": 1.01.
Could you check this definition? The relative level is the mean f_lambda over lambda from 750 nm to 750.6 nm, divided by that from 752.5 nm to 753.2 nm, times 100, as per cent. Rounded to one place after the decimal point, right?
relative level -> 98.8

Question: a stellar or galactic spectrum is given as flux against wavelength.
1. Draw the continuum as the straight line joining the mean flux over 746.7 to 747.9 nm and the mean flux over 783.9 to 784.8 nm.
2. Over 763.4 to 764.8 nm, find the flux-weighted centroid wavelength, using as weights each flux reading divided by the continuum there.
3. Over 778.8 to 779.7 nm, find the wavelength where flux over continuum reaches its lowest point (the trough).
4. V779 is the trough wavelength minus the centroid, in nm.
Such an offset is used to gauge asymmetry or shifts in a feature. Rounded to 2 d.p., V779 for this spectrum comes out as 15.56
